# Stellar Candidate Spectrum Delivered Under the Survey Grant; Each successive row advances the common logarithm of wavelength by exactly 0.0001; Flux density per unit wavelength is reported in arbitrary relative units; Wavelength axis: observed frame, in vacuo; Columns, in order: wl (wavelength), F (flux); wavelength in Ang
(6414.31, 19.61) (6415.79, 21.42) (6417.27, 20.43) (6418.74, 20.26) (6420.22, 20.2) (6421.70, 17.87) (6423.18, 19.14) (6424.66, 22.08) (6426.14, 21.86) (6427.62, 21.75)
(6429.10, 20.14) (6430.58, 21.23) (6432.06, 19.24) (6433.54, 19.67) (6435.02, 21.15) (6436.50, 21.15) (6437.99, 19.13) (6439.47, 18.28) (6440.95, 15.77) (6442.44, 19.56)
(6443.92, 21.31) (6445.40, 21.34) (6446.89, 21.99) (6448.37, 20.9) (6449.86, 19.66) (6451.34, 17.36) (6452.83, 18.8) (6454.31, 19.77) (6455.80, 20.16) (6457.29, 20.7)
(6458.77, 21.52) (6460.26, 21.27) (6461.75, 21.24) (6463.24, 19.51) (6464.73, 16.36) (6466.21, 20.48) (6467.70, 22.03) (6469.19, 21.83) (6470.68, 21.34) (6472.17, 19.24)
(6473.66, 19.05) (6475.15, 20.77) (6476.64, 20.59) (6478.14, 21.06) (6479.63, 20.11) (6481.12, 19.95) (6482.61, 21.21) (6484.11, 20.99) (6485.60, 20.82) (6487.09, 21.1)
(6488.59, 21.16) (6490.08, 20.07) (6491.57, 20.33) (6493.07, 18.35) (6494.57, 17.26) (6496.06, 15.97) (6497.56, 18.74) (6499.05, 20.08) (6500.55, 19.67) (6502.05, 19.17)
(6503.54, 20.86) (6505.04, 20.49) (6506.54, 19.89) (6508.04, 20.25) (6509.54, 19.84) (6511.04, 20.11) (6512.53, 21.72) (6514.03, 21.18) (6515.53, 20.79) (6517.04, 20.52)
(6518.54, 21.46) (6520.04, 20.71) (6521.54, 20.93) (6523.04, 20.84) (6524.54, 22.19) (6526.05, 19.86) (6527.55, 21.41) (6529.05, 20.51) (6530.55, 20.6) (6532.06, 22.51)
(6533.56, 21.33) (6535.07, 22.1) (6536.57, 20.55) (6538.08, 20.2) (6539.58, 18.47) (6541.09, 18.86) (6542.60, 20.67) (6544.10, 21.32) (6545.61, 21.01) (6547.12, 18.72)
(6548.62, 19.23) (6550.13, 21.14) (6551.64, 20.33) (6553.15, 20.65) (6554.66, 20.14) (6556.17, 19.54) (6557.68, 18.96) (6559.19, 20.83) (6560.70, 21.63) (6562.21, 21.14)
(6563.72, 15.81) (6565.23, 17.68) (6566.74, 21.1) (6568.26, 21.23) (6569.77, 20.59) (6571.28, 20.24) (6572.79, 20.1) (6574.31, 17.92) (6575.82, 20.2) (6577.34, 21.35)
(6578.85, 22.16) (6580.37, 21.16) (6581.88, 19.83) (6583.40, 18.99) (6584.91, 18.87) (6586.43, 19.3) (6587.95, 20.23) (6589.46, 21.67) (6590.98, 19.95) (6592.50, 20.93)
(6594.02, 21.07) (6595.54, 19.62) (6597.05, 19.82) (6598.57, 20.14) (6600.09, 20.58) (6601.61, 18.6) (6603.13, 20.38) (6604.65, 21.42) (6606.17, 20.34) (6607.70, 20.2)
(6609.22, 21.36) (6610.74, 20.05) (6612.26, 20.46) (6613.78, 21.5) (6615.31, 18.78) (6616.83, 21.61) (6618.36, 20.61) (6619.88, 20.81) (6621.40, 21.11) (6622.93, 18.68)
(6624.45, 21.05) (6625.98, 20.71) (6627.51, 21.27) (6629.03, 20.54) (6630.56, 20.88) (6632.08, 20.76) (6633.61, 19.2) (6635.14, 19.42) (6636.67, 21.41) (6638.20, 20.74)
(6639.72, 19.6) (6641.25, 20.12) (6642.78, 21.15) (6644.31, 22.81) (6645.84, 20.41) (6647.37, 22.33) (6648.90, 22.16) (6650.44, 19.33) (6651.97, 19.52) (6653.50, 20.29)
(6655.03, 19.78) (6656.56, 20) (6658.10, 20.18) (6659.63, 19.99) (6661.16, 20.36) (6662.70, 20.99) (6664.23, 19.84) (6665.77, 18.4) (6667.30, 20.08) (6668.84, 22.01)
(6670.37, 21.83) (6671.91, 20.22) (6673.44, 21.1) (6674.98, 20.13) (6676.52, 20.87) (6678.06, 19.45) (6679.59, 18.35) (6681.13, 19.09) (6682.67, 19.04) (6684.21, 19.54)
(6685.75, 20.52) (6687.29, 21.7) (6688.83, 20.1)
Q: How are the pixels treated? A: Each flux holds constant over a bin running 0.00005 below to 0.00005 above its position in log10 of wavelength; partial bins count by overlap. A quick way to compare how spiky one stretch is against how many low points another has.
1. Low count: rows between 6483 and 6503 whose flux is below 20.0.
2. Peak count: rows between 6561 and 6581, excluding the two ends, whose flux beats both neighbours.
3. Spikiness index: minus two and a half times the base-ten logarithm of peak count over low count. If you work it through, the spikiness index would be 1.2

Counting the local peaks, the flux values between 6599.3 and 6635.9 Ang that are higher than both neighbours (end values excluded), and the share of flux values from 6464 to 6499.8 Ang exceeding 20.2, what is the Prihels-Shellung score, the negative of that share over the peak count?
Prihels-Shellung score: -0.068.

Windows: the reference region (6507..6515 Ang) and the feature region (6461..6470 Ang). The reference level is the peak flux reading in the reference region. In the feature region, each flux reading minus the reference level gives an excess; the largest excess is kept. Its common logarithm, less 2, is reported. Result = -2.5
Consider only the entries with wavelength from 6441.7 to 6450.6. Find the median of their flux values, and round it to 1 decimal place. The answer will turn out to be 21.1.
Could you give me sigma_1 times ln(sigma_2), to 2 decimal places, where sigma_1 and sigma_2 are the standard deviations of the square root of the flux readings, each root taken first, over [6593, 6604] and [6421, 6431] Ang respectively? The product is -0.15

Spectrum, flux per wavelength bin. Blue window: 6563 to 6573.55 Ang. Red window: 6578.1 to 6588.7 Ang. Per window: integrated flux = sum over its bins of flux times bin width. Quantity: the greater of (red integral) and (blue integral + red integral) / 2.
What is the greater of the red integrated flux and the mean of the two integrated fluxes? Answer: 213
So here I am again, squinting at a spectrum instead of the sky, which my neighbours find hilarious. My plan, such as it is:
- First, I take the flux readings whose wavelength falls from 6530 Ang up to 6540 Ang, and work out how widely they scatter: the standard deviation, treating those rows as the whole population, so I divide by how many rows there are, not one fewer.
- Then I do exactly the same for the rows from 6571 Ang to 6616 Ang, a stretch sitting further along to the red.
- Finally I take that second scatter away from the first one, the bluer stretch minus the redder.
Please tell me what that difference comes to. 0.26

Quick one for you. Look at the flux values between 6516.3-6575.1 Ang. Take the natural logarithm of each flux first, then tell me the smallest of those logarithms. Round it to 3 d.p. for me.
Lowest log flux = 2.761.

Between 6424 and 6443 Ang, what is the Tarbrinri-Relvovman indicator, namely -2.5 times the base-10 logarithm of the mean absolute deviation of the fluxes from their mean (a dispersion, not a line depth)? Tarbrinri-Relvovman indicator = -0.33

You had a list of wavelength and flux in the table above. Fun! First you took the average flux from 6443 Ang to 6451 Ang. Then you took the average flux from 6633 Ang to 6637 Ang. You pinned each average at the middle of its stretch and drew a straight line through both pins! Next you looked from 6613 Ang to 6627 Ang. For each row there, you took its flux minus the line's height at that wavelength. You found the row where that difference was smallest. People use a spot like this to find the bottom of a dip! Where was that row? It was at 6622.93 Ang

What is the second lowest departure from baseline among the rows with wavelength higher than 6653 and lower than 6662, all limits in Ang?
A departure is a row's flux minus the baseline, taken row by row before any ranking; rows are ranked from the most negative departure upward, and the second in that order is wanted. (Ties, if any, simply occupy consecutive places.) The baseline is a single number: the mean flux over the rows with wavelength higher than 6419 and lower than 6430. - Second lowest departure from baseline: -0.44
